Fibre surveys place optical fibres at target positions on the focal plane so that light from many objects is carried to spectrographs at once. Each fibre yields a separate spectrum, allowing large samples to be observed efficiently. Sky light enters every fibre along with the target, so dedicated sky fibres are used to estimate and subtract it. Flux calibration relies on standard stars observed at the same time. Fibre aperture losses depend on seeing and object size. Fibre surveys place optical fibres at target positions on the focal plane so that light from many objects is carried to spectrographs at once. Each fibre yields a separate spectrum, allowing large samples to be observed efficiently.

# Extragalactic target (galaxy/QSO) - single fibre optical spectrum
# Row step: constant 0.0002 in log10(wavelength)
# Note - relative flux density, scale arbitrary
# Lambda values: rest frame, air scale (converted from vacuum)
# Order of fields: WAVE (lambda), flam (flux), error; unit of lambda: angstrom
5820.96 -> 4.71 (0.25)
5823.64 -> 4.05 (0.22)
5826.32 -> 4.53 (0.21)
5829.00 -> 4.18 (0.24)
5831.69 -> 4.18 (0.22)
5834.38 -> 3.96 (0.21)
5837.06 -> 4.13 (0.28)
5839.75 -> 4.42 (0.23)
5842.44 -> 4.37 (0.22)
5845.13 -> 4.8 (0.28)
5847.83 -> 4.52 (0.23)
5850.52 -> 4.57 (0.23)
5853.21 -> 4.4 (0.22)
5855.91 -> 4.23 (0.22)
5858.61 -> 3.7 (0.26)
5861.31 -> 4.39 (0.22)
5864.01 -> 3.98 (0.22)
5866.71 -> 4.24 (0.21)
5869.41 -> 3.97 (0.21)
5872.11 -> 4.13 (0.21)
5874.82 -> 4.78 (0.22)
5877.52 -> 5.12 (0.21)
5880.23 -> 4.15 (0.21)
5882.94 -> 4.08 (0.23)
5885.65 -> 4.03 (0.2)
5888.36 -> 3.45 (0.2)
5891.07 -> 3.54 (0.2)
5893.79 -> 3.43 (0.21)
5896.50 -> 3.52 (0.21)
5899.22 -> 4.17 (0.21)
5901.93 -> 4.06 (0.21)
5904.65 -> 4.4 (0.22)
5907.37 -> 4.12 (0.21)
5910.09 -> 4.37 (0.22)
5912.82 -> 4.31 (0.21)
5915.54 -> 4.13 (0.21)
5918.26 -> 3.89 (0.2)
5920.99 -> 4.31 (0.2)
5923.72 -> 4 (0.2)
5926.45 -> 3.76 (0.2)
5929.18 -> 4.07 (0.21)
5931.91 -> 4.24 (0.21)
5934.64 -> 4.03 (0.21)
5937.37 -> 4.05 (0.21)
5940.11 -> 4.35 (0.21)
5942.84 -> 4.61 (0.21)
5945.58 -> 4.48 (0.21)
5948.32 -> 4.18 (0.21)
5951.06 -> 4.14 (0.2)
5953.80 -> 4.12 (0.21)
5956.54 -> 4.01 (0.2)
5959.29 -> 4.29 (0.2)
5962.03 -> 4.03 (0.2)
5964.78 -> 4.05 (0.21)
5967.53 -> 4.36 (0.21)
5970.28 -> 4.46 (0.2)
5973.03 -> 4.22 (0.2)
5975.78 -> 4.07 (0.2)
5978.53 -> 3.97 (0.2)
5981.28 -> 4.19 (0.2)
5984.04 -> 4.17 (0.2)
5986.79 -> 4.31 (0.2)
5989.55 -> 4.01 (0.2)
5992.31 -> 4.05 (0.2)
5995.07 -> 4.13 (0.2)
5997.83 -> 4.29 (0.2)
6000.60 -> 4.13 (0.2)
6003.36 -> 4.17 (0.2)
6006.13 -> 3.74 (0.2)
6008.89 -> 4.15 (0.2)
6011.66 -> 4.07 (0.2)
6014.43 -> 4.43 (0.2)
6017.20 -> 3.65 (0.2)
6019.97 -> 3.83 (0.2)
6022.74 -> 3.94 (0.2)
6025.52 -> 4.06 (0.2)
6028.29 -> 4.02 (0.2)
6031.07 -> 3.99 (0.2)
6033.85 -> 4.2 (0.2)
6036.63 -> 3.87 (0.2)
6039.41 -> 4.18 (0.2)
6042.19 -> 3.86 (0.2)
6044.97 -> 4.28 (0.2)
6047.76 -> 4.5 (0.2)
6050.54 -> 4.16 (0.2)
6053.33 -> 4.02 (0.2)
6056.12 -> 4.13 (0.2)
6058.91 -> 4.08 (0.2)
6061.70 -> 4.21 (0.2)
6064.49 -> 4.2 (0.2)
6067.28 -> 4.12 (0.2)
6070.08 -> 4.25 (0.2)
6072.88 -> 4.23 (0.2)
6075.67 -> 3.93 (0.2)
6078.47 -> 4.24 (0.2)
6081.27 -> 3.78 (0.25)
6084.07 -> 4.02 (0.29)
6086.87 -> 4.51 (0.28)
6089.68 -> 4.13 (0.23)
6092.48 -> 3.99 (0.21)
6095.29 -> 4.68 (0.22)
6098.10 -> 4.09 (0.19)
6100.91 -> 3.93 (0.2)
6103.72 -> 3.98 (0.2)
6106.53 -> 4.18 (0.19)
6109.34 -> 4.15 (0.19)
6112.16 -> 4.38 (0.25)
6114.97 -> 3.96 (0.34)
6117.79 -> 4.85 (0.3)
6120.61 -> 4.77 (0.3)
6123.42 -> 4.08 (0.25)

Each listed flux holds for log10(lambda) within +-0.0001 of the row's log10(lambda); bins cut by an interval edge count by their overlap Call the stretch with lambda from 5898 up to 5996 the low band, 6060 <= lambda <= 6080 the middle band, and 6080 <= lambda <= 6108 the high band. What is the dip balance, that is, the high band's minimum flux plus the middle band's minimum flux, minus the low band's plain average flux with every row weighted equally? 3.54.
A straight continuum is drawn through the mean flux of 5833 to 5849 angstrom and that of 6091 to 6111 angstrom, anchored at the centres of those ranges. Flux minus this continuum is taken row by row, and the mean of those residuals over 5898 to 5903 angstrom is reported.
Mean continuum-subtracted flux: -0.20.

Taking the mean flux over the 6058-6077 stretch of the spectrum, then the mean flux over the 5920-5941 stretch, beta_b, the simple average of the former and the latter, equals 4.12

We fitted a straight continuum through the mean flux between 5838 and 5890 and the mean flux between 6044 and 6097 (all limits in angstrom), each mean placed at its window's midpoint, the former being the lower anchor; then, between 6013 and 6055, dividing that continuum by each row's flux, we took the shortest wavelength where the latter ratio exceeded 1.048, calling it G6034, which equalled 6017.20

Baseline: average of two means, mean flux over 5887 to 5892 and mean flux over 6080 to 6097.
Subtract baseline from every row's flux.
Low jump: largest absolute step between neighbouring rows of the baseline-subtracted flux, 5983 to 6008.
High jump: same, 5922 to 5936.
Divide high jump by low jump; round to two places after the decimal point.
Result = 0.72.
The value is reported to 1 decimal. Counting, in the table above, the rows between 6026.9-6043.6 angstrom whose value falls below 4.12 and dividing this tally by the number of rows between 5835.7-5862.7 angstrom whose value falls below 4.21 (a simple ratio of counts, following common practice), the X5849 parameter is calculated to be 2.0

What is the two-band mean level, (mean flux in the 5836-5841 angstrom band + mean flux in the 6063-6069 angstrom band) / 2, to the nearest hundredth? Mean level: 4.22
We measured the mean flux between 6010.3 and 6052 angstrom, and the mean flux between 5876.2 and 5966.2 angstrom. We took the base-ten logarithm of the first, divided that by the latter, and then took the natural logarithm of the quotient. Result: -1.91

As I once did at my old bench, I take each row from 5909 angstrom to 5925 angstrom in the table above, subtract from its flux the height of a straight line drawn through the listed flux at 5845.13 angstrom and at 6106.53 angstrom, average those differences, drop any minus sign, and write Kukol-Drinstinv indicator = 0.46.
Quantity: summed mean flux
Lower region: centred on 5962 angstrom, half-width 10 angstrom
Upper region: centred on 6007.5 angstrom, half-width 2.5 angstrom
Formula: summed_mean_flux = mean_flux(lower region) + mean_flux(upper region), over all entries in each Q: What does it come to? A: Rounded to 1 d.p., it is 8.1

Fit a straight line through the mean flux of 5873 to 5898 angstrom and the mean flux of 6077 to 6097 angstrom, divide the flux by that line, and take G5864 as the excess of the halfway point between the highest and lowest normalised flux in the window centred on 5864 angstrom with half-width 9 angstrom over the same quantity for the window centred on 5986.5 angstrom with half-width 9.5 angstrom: 0.00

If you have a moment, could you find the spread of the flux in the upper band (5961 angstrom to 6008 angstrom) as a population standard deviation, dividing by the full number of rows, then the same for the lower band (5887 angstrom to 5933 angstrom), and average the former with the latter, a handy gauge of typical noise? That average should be 0.24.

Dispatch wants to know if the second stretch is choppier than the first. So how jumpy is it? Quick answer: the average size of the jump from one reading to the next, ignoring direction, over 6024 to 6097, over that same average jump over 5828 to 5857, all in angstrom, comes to 1.3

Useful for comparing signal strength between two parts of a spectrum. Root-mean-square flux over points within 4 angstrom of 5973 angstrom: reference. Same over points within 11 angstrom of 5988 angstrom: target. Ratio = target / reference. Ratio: 0.97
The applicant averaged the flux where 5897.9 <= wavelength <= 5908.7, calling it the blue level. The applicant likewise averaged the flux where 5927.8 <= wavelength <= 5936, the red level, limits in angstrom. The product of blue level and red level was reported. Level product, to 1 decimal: 17.2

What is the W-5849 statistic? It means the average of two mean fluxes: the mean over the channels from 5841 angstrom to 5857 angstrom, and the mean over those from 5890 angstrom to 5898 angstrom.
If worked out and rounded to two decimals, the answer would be 3.99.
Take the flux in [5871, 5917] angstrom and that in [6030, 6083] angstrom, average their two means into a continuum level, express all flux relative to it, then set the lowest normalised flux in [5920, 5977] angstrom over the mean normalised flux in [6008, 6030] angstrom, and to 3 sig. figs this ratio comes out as 0.936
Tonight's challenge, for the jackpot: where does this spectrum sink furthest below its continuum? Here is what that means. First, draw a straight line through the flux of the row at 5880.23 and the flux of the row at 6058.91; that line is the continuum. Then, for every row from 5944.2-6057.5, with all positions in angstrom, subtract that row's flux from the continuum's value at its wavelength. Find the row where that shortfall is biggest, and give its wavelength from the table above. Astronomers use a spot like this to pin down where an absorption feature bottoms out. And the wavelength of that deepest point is 6017.20 angstrom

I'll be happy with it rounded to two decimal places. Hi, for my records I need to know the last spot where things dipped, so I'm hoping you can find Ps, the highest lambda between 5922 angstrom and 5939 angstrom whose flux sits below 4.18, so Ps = 5937.37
